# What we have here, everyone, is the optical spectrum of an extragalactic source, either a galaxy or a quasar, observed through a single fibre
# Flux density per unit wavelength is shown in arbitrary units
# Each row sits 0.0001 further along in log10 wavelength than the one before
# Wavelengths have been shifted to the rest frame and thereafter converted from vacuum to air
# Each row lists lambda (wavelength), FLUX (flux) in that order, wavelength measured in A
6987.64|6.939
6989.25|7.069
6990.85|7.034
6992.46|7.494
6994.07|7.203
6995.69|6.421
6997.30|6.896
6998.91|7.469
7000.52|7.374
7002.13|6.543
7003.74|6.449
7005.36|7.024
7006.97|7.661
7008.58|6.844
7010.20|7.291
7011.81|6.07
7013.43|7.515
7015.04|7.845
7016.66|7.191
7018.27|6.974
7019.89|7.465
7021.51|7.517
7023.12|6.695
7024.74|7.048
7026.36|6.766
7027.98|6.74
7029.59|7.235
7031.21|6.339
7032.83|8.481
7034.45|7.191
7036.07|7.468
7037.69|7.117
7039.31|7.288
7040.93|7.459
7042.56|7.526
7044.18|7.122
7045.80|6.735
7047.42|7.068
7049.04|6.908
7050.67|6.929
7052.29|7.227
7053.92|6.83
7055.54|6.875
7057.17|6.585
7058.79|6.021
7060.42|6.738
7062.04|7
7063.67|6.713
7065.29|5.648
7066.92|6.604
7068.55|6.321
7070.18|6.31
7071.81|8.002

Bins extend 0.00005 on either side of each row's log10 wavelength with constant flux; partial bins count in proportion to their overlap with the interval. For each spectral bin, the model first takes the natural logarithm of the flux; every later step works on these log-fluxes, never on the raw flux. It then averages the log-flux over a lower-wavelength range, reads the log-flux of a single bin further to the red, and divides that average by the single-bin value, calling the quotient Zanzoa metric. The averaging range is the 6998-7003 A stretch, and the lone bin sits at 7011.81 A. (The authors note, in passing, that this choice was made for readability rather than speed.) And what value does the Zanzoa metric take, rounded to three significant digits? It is 1.09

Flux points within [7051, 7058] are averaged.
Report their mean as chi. 6.88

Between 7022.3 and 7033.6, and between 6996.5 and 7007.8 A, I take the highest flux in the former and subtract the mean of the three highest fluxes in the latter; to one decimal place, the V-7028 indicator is 1.0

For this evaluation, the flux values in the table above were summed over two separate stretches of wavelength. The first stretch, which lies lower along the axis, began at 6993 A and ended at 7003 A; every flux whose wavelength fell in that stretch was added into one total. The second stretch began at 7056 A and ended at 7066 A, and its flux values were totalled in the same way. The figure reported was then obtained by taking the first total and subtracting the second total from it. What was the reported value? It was 3.2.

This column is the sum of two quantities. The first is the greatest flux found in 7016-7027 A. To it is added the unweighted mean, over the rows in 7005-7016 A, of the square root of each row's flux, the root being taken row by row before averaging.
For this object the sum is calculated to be 10.2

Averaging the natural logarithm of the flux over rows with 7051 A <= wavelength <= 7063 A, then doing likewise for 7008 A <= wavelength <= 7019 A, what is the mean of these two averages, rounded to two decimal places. 1.93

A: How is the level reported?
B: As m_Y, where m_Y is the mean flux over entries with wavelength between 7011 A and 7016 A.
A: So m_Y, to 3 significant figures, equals 7.14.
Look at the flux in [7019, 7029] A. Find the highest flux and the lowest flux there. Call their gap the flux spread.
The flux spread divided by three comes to 0.27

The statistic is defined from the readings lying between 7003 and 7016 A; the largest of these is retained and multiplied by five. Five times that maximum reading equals 39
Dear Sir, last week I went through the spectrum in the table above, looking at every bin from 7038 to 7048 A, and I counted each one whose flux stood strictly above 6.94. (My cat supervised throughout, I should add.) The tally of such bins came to 5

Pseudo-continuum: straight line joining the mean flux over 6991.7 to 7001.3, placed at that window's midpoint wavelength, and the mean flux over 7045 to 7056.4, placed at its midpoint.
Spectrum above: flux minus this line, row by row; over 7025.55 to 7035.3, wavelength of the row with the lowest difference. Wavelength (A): 7031.21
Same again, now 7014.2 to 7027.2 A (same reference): 7023.12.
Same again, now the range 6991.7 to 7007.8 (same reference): 6995.69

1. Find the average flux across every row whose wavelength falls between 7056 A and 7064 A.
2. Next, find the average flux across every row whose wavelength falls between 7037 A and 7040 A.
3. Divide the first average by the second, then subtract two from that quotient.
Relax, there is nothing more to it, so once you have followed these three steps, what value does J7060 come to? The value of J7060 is -1.08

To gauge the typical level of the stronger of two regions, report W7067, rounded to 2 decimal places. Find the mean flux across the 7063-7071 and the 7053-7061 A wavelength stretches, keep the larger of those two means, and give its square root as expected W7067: 2.57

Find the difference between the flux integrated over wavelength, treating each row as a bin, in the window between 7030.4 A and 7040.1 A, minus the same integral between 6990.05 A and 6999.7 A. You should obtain 2.6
